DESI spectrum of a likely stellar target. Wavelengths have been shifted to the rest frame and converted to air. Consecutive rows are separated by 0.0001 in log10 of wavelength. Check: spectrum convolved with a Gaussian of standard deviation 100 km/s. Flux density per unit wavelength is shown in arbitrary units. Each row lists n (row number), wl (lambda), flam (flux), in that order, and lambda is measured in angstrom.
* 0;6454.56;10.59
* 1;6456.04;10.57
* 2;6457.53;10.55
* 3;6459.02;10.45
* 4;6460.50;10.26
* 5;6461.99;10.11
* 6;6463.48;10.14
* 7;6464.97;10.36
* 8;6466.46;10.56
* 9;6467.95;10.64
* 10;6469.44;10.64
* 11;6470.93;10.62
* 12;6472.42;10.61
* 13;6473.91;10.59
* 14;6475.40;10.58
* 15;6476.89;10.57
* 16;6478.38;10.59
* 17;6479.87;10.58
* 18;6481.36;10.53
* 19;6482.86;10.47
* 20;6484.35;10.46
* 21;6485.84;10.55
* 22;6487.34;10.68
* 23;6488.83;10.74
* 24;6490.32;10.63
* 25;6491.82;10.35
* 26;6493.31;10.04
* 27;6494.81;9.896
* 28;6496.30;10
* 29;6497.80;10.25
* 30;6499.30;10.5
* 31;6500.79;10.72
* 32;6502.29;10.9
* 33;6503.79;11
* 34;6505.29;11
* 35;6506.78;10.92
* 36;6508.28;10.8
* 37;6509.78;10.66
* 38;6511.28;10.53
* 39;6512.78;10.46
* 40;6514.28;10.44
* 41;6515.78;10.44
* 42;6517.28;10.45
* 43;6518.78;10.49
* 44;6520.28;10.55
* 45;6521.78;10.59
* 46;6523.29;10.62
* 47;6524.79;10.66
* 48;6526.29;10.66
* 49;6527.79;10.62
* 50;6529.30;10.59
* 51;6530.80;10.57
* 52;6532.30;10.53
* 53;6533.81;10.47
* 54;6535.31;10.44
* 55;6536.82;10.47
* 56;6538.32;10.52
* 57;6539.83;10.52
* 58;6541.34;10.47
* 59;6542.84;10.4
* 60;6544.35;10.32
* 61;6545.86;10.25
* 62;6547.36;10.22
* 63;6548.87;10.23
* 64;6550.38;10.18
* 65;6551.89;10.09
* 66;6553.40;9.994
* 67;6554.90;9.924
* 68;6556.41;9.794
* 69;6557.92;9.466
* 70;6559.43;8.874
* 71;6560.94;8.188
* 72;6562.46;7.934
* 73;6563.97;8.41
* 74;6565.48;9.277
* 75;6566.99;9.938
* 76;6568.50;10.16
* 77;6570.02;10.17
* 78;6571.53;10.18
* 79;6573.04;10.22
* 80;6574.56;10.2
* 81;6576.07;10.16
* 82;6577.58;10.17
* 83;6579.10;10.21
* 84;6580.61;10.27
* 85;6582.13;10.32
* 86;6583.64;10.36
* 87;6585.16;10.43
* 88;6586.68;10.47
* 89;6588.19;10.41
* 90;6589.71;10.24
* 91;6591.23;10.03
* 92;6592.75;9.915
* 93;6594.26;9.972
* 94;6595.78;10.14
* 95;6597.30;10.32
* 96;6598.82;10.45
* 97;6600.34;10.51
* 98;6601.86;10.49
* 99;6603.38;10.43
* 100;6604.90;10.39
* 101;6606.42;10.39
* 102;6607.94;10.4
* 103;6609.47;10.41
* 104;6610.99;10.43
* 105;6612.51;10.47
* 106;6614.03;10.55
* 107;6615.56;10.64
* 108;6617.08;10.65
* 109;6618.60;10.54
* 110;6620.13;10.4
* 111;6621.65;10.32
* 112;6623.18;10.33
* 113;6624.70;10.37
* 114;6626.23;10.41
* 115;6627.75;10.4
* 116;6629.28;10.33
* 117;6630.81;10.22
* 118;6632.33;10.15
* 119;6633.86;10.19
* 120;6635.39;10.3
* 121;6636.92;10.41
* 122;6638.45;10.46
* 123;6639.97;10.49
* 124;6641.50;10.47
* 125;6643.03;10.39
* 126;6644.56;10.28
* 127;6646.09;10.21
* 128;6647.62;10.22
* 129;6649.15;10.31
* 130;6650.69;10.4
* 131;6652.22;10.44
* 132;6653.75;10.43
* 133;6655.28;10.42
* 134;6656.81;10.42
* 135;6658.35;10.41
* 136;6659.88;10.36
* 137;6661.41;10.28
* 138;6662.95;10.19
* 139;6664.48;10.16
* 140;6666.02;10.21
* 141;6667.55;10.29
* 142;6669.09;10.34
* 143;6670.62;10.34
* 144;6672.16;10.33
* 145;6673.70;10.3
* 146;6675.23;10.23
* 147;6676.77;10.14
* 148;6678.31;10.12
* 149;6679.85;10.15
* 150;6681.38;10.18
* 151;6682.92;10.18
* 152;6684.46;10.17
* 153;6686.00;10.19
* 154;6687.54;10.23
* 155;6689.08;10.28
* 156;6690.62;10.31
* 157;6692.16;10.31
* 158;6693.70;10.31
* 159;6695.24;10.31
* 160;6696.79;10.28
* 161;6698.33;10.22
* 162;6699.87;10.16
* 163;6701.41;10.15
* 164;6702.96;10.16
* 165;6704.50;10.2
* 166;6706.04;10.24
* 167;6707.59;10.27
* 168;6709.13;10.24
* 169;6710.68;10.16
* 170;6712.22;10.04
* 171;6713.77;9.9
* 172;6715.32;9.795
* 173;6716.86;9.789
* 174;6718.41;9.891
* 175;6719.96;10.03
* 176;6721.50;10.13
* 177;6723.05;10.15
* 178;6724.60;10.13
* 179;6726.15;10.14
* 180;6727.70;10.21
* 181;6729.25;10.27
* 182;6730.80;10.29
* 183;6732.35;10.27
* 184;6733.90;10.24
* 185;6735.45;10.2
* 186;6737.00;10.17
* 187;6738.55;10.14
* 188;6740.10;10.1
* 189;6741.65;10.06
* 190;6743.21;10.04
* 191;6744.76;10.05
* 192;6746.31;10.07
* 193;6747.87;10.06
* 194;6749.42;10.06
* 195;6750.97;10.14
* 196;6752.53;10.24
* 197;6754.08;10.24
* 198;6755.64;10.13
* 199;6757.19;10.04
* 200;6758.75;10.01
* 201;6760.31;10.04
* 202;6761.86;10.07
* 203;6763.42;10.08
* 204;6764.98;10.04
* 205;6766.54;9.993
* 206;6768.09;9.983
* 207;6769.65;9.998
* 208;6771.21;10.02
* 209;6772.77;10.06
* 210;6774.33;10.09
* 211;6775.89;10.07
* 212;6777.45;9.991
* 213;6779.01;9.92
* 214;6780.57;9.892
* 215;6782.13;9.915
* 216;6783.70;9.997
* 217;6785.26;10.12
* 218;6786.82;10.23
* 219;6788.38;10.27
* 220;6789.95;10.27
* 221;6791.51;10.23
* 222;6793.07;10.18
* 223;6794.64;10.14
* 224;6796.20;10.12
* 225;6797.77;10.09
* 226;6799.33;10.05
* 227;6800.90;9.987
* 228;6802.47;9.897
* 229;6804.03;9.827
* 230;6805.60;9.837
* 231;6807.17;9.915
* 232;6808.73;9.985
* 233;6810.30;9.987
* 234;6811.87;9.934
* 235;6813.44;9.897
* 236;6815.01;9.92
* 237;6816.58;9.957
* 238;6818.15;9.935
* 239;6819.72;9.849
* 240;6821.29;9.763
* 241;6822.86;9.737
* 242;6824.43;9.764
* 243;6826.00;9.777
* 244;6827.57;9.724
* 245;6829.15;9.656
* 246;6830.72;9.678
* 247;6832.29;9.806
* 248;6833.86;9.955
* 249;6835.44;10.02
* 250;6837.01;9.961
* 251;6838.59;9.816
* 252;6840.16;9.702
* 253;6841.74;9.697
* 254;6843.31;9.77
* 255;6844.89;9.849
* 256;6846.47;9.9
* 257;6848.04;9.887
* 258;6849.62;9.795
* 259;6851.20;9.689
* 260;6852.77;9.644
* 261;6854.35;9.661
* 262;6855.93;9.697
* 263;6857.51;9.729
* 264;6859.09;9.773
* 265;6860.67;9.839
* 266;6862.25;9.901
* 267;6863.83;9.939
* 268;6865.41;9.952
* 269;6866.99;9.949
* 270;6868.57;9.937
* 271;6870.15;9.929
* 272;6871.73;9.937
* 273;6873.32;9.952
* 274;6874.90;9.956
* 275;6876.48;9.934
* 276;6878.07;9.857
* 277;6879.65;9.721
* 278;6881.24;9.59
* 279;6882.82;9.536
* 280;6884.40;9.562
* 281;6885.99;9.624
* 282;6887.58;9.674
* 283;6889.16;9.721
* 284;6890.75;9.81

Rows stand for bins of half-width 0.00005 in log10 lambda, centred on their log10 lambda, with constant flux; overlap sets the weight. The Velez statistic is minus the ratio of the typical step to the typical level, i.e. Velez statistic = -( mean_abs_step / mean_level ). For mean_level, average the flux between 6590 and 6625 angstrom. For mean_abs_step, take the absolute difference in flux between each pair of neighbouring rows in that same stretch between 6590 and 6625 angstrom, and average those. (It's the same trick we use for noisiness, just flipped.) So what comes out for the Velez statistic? -0.0064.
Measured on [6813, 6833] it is -0.0050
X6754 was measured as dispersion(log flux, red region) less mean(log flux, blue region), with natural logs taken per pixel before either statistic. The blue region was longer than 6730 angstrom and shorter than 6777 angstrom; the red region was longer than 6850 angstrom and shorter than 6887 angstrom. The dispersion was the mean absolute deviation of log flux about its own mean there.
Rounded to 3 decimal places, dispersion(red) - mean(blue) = -2.299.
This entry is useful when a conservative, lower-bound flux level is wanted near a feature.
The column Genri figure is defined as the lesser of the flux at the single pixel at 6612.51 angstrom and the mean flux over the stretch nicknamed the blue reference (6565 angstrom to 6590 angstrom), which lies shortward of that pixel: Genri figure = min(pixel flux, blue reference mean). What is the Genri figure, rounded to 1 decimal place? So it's 10.2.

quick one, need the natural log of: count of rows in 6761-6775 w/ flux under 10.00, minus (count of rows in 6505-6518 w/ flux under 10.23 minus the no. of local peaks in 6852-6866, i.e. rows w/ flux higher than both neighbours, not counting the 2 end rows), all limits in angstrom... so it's 1.1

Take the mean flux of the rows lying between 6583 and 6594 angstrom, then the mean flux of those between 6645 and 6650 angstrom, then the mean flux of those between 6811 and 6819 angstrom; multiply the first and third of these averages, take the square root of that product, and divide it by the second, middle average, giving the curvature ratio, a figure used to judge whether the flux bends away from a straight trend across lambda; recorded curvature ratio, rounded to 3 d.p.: 0.985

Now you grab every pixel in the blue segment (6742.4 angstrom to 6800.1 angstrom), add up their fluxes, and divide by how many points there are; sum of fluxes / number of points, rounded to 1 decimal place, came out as 10.1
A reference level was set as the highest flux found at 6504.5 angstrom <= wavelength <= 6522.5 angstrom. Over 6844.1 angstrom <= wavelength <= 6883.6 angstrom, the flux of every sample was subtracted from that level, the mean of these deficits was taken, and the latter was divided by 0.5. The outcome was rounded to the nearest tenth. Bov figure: 2.4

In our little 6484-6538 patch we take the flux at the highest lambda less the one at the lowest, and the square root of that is 0.10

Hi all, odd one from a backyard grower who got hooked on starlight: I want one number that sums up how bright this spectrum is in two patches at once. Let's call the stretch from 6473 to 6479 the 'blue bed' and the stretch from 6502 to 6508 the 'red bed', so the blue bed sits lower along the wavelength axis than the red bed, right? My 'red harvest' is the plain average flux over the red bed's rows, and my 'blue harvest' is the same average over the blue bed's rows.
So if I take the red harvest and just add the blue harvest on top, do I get 21.5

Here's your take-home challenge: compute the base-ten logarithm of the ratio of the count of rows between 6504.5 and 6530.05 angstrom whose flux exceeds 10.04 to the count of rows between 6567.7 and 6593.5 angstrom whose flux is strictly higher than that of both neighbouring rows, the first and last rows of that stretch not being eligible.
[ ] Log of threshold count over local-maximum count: 0.93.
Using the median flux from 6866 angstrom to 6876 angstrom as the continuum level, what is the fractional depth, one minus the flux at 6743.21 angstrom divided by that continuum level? -0.01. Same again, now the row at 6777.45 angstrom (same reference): 0.00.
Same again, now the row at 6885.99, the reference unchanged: 0.03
